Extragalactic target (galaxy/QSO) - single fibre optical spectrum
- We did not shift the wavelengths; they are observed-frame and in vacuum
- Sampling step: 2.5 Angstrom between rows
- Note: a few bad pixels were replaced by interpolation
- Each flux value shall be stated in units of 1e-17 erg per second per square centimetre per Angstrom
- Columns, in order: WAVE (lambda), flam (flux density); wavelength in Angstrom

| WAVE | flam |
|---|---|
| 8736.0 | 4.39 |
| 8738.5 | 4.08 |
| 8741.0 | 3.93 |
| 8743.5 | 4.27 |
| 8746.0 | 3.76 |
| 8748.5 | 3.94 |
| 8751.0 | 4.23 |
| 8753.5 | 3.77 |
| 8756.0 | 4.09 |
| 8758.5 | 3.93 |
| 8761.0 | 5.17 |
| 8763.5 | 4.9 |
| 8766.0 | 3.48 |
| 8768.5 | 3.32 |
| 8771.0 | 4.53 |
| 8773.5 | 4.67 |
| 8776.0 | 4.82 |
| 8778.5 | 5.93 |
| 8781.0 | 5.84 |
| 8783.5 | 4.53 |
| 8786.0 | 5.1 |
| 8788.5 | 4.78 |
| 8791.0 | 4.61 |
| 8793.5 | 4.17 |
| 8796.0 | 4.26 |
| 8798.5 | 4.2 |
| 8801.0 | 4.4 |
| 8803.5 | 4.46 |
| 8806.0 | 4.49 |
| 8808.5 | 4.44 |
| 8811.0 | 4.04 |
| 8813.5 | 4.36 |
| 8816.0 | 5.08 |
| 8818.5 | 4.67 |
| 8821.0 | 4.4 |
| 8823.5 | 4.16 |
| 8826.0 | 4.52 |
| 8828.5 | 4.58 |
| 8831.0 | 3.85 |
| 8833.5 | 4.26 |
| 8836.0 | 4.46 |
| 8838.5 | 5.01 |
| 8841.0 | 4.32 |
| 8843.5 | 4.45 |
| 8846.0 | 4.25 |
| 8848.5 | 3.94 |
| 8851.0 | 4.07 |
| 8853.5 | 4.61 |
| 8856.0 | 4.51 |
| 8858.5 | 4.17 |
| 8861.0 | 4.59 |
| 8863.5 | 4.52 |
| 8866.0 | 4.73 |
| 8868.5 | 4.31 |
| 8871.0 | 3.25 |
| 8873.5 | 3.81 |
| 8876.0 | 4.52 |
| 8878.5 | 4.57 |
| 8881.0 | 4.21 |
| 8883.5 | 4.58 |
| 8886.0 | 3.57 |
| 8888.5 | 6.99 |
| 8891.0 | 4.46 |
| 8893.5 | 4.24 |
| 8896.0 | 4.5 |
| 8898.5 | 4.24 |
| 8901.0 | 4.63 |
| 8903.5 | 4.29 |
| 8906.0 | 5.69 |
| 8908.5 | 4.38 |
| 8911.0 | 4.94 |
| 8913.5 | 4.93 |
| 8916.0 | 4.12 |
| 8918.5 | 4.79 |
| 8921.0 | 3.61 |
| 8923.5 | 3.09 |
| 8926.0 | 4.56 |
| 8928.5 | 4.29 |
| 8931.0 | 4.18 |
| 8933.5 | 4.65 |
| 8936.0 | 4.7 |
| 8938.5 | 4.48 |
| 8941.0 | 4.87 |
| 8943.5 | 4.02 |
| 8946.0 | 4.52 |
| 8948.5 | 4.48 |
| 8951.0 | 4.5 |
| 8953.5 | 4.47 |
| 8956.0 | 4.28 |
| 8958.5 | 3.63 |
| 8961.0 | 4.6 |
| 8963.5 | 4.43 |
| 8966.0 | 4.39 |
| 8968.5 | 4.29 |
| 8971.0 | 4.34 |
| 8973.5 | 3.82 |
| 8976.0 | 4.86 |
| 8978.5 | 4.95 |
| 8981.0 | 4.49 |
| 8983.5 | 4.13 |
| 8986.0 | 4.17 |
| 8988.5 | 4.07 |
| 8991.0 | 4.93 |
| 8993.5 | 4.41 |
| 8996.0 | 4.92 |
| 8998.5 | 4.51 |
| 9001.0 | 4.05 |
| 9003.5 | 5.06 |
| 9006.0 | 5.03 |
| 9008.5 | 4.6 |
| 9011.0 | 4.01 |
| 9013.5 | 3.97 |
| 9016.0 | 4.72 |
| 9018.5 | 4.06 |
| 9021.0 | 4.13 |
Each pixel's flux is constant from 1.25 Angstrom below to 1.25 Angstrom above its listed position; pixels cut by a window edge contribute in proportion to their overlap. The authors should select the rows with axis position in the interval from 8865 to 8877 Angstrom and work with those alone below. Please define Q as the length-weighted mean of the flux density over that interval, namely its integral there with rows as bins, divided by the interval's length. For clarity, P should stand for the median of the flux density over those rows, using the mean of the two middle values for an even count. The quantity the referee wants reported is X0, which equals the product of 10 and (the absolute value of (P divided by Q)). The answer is 10.5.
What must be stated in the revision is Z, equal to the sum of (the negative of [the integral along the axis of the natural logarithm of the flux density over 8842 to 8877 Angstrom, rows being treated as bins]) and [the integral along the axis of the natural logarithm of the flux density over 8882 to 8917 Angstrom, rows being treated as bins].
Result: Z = 3.0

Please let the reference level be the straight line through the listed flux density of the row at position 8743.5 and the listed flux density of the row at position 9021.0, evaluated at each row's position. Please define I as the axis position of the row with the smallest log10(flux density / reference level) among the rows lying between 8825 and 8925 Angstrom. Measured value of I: 8923.5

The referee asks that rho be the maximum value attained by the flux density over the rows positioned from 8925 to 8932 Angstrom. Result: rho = 4.56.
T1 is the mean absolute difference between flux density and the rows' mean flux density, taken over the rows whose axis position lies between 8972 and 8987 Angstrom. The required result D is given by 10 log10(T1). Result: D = -4.4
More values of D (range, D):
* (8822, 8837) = -6.7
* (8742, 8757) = -7.3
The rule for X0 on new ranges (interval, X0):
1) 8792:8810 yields 10.1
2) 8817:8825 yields 9.9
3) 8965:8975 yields 10.2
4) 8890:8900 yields 10.0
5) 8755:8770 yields 9.6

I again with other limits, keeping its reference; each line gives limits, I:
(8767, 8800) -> 8768.5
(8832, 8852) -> 8848.5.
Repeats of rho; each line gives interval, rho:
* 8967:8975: 4.34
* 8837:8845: 5.01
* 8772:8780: 5.93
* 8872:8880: 4.57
